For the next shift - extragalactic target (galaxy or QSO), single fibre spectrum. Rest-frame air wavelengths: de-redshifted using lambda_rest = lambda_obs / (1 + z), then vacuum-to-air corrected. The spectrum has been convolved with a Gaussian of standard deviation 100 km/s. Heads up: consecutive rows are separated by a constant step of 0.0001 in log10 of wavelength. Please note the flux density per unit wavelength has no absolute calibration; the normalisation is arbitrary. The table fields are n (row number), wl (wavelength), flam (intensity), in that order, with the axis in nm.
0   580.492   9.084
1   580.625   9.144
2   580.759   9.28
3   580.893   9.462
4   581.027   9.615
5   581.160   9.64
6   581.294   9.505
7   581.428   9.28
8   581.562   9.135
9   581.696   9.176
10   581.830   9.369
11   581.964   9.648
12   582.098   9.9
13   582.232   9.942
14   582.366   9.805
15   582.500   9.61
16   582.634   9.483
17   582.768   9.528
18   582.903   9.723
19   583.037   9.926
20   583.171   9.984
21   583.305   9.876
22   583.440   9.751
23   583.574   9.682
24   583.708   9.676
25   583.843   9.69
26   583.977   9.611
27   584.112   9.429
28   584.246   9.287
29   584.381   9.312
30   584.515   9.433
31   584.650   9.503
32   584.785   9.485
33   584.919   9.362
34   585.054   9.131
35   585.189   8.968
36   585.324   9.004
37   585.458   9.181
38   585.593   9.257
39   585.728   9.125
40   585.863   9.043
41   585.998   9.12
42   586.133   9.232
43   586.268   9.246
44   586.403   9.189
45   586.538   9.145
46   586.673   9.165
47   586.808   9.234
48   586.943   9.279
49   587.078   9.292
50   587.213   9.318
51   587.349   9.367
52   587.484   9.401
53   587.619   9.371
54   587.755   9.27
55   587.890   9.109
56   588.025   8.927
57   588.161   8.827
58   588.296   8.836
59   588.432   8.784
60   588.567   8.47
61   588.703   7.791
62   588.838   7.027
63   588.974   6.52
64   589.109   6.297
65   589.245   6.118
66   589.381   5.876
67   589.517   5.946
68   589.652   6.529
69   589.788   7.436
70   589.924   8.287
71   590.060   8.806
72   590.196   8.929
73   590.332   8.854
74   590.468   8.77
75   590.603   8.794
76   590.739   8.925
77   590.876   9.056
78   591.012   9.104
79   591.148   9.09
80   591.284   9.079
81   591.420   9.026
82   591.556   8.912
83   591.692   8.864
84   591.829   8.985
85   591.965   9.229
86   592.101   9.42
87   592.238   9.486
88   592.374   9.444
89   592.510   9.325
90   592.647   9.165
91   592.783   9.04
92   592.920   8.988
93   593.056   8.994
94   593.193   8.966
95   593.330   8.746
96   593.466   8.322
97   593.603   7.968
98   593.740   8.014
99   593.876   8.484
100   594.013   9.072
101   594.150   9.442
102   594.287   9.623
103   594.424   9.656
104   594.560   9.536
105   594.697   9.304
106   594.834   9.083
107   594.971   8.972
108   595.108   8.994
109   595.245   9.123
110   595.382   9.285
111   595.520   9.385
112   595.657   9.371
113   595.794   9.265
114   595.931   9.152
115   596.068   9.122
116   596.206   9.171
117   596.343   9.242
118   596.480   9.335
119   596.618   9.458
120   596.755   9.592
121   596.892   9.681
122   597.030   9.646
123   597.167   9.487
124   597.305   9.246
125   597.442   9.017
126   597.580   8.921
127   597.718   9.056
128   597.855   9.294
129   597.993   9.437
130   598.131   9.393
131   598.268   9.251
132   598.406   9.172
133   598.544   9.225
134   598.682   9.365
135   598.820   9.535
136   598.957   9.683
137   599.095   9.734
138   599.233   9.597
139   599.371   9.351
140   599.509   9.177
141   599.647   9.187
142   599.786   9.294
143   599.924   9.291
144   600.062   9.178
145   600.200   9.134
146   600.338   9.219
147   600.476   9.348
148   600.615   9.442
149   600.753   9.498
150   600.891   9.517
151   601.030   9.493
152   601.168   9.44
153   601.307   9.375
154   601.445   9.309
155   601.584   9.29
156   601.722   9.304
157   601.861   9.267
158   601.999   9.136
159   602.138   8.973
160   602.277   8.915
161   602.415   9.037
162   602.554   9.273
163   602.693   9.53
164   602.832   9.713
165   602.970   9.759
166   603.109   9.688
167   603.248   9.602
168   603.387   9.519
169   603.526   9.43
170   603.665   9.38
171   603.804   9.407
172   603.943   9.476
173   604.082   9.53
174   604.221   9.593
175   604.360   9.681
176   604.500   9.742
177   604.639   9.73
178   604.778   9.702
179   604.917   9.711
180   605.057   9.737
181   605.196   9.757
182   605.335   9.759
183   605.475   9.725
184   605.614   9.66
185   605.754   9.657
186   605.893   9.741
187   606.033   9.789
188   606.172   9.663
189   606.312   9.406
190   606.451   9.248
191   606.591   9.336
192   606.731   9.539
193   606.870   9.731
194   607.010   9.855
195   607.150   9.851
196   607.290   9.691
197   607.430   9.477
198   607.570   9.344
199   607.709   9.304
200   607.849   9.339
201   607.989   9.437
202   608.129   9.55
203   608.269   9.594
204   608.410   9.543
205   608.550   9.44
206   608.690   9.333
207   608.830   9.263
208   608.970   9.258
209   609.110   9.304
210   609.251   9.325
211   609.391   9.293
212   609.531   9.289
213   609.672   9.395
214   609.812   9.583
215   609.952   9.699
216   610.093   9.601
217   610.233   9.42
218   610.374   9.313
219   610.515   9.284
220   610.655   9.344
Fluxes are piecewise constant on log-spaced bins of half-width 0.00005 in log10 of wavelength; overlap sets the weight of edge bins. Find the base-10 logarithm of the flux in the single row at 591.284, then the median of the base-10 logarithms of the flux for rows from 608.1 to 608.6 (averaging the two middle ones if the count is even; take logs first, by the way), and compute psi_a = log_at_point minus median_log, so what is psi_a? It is -0.022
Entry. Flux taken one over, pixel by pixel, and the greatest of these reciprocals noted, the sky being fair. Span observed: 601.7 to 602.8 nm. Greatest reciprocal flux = 0.112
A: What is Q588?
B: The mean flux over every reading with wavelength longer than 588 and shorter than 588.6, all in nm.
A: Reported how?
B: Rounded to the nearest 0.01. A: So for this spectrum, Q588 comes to 8.77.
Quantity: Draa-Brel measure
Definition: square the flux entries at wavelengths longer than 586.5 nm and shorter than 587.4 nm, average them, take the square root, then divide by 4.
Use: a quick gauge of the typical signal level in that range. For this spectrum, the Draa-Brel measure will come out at 2.31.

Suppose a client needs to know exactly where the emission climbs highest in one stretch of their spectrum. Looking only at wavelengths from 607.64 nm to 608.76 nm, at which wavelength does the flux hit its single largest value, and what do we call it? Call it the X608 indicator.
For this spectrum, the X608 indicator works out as 608.269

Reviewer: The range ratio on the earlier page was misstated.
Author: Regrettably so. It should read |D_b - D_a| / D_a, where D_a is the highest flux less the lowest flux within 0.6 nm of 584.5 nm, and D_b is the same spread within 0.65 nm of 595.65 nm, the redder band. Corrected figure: 0.19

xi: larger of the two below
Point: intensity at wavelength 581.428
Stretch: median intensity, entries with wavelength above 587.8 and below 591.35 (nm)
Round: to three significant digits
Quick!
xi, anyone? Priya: 9.28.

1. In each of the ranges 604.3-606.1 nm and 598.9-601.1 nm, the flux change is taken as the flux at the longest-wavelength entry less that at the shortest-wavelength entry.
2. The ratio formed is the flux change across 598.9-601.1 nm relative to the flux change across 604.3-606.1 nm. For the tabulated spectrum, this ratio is -1.8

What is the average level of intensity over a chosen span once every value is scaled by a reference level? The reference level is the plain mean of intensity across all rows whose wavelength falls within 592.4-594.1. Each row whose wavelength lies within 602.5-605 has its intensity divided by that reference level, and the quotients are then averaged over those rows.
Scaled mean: 1.09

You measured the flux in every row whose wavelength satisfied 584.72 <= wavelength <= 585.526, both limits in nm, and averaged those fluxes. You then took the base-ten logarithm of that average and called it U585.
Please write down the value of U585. 0.963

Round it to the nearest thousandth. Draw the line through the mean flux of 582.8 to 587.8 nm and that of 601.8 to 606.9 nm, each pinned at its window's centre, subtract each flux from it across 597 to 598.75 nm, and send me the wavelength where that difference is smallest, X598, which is 597.030 nm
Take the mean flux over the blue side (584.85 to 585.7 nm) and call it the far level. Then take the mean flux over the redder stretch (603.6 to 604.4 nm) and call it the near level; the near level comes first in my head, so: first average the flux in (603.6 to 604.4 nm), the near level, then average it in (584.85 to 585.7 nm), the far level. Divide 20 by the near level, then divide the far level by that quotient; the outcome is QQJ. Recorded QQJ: 4.35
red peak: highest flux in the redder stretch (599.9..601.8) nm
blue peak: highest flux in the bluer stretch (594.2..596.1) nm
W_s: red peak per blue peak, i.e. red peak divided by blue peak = 0.986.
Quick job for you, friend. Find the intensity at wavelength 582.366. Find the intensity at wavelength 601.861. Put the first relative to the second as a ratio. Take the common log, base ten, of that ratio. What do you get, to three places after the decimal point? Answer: 0.025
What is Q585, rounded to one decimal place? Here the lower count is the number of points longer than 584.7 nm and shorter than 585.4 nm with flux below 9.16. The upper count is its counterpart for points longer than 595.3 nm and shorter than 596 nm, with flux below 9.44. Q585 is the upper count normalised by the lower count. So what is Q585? 1.7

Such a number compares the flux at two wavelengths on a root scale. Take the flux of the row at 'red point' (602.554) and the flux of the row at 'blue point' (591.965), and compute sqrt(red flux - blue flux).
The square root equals 0.21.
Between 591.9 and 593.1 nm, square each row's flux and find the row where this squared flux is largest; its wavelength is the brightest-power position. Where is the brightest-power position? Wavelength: 592.238 nm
